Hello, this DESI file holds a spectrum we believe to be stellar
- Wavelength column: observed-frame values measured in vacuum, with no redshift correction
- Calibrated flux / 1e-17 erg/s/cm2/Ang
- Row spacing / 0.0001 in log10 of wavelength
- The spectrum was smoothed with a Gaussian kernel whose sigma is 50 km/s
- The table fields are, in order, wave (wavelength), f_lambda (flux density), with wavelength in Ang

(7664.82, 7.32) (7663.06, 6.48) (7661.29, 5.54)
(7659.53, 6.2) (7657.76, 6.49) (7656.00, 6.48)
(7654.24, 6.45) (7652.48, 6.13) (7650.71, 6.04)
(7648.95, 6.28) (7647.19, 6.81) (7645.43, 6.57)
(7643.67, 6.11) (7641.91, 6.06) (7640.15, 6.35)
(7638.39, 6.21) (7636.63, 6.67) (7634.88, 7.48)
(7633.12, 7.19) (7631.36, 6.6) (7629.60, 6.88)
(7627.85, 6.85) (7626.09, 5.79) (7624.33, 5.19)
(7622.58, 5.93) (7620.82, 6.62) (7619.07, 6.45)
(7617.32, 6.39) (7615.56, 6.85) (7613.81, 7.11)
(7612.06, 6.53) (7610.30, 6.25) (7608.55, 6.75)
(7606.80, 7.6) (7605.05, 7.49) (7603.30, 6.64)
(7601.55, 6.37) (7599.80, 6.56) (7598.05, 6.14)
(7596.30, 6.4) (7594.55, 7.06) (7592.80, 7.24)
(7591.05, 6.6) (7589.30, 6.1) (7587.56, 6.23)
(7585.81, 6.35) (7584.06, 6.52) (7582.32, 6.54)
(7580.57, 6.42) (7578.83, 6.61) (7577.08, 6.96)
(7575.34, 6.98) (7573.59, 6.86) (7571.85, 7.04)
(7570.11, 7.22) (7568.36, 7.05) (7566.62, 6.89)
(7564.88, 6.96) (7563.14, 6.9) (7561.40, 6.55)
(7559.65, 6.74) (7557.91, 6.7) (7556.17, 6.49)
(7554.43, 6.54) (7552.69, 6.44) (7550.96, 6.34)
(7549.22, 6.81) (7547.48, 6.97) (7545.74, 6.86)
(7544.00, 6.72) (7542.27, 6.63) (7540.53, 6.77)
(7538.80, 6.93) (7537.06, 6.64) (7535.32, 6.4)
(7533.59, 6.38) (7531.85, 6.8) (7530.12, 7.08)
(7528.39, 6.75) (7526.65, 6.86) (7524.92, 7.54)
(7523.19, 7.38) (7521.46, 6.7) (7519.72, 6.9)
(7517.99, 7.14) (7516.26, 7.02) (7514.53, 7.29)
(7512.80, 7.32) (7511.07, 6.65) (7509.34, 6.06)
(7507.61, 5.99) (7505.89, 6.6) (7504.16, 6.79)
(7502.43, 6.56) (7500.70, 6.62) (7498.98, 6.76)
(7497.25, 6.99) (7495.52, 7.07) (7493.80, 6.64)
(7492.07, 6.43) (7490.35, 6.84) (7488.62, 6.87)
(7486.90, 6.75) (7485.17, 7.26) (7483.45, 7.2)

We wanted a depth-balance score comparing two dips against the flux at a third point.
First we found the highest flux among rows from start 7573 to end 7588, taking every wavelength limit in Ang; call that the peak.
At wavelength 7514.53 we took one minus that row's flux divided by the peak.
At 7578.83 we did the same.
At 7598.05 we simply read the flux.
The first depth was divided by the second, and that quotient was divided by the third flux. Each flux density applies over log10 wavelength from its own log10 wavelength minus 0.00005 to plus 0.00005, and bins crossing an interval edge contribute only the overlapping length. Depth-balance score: -0.14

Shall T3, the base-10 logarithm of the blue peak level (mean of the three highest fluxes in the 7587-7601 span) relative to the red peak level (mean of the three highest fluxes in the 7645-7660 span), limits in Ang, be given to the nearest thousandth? 0.022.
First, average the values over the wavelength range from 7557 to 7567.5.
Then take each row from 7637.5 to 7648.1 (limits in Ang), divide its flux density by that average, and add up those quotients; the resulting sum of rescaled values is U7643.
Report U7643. 5.6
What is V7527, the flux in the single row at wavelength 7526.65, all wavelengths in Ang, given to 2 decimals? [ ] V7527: 6.86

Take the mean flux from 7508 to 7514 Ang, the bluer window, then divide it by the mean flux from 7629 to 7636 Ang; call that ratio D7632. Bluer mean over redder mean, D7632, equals 0.95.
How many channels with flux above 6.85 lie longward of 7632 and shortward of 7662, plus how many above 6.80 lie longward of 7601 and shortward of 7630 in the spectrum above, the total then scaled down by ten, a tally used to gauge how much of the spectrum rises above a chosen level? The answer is 0.80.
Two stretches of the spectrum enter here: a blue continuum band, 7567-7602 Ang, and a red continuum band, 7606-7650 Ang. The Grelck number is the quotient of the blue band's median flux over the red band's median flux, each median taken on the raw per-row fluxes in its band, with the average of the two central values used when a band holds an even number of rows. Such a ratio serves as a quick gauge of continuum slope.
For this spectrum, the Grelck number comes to 1.002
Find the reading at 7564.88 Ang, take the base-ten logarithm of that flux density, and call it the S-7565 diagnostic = 0.84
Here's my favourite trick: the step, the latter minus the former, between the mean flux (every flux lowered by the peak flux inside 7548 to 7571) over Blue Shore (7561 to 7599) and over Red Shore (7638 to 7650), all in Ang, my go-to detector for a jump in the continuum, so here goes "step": -0.37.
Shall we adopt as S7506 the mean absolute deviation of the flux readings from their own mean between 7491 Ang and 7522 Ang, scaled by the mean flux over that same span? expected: 0.041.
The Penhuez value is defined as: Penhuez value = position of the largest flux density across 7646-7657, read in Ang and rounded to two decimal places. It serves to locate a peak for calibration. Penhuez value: 7647.19 Ang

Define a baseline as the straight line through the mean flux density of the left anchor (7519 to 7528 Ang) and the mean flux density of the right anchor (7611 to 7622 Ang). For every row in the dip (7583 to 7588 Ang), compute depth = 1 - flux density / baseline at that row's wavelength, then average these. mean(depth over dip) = 0.06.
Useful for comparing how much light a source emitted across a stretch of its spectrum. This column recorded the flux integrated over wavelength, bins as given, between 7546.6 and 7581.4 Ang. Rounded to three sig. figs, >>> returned 236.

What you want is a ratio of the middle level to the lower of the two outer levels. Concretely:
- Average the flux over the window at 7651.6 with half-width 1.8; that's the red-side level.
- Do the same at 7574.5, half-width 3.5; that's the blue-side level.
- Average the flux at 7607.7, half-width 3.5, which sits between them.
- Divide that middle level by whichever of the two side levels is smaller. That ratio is 1.15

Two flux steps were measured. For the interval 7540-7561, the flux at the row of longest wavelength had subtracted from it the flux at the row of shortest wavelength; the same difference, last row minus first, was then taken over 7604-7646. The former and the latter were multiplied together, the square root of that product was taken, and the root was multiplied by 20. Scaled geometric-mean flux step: 3.3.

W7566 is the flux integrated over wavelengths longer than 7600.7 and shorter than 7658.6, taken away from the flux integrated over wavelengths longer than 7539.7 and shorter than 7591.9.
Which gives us -29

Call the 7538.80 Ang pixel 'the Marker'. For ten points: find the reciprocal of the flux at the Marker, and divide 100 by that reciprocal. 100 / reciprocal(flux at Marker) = 693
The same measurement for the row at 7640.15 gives 635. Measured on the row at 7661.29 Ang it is 554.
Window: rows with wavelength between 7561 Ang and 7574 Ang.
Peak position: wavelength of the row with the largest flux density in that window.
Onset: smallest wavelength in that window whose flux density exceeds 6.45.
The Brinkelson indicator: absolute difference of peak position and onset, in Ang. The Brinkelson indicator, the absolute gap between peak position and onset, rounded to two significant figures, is 8.7 Ang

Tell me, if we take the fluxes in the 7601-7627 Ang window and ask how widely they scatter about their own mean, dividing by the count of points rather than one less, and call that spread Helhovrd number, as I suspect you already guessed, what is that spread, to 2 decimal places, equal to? 0.60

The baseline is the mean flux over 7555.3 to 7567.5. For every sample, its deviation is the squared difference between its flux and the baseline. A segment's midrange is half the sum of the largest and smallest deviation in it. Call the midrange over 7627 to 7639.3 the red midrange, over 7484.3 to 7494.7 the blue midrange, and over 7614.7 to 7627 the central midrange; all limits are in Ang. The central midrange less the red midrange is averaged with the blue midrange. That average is 0.54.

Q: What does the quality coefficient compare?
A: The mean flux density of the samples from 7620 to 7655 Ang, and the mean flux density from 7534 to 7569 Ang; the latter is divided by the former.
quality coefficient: 1.05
